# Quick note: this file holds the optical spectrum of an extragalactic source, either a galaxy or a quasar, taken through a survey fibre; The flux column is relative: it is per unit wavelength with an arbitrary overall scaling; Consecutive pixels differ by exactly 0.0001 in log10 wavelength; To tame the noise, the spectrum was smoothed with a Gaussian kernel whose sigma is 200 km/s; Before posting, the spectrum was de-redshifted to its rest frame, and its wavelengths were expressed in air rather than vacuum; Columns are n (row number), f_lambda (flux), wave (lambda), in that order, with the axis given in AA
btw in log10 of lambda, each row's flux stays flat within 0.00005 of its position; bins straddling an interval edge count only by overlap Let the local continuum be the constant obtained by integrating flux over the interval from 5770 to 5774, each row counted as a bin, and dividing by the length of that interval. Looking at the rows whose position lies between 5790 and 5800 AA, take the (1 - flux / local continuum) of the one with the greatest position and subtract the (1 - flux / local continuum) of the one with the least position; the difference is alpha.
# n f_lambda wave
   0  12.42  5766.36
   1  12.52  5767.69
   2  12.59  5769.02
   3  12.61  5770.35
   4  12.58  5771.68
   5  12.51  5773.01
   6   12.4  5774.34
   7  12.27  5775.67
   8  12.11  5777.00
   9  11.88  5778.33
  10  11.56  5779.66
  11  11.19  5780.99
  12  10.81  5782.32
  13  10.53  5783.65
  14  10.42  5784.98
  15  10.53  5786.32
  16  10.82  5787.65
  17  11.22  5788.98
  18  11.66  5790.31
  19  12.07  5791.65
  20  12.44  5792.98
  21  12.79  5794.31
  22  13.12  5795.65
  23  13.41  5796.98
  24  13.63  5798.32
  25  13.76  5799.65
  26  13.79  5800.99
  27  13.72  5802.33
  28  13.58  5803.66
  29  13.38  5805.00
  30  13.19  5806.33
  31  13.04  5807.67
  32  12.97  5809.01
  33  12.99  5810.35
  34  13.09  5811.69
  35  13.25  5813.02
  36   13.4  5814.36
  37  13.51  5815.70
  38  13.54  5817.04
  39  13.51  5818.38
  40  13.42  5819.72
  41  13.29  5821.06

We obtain -0.17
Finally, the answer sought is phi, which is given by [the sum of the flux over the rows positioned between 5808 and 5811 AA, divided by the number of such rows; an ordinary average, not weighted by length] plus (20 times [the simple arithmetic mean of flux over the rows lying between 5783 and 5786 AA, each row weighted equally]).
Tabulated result 222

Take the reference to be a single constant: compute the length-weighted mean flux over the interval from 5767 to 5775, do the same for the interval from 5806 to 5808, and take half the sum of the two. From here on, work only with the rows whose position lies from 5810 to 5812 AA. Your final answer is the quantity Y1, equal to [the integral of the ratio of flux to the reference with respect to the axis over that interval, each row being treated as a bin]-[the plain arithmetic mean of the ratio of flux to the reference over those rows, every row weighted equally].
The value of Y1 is 1.02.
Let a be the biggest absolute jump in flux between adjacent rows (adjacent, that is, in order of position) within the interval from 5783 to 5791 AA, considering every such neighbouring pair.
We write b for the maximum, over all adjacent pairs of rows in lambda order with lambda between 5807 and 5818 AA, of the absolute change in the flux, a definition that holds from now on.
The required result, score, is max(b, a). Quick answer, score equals 0.44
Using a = 0.44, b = 0.16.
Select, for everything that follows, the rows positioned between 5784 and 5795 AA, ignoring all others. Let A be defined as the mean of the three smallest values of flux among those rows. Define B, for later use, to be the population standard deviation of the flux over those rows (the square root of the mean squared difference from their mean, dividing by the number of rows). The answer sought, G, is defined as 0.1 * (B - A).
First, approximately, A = 10.6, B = 0.833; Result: -0.98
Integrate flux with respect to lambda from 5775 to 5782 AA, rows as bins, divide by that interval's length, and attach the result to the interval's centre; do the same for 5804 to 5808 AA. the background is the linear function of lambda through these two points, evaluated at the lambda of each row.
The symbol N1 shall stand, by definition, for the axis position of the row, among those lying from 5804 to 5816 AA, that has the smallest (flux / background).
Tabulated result 5810.35 AA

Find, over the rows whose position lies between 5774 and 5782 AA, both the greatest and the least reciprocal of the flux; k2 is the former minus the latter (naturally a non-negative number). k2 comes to 0.009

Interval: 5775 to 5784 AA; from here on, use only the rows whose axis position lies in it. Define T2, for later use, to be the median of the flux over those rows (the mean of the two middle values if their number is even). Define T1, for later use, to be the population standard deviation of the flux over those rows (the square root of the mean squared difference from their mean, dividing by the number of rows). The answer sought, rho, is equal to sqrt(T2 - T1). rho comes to 3.31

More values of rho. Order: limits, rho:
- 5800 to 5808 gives 3.63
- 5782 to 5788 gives 3.22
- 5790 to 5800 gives 3.50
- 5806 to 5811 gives 3.60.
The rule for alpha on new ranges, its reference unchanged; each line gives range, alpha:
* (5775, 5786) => 0.15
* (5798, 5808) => 0.05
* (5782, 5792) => -0.10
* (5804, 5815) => 0.00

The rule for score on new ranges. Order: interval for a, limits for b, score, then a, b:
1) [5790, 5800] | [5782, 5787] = 0.41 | 0.41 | 0.28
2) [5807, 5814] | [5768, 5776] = 0.16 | 0.16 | 0.13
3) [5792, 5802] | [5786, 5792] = 0.44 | 0.35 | 0.44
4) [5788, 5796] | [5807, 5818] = 0.44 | 0.44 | 0.16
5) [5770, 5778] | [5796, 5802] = 0.22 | 0.16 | 0.22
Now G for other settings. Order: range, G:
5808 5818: -1.28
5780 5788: -1.02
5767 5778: -1.21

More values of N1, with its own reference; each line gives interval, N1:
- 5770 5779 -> 5778.33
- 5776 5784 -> 5783.65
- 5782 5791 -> 5784.98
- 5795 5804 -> 5795.65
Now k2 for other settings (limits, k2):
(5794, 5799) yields 0.005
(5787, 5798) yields 0.018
